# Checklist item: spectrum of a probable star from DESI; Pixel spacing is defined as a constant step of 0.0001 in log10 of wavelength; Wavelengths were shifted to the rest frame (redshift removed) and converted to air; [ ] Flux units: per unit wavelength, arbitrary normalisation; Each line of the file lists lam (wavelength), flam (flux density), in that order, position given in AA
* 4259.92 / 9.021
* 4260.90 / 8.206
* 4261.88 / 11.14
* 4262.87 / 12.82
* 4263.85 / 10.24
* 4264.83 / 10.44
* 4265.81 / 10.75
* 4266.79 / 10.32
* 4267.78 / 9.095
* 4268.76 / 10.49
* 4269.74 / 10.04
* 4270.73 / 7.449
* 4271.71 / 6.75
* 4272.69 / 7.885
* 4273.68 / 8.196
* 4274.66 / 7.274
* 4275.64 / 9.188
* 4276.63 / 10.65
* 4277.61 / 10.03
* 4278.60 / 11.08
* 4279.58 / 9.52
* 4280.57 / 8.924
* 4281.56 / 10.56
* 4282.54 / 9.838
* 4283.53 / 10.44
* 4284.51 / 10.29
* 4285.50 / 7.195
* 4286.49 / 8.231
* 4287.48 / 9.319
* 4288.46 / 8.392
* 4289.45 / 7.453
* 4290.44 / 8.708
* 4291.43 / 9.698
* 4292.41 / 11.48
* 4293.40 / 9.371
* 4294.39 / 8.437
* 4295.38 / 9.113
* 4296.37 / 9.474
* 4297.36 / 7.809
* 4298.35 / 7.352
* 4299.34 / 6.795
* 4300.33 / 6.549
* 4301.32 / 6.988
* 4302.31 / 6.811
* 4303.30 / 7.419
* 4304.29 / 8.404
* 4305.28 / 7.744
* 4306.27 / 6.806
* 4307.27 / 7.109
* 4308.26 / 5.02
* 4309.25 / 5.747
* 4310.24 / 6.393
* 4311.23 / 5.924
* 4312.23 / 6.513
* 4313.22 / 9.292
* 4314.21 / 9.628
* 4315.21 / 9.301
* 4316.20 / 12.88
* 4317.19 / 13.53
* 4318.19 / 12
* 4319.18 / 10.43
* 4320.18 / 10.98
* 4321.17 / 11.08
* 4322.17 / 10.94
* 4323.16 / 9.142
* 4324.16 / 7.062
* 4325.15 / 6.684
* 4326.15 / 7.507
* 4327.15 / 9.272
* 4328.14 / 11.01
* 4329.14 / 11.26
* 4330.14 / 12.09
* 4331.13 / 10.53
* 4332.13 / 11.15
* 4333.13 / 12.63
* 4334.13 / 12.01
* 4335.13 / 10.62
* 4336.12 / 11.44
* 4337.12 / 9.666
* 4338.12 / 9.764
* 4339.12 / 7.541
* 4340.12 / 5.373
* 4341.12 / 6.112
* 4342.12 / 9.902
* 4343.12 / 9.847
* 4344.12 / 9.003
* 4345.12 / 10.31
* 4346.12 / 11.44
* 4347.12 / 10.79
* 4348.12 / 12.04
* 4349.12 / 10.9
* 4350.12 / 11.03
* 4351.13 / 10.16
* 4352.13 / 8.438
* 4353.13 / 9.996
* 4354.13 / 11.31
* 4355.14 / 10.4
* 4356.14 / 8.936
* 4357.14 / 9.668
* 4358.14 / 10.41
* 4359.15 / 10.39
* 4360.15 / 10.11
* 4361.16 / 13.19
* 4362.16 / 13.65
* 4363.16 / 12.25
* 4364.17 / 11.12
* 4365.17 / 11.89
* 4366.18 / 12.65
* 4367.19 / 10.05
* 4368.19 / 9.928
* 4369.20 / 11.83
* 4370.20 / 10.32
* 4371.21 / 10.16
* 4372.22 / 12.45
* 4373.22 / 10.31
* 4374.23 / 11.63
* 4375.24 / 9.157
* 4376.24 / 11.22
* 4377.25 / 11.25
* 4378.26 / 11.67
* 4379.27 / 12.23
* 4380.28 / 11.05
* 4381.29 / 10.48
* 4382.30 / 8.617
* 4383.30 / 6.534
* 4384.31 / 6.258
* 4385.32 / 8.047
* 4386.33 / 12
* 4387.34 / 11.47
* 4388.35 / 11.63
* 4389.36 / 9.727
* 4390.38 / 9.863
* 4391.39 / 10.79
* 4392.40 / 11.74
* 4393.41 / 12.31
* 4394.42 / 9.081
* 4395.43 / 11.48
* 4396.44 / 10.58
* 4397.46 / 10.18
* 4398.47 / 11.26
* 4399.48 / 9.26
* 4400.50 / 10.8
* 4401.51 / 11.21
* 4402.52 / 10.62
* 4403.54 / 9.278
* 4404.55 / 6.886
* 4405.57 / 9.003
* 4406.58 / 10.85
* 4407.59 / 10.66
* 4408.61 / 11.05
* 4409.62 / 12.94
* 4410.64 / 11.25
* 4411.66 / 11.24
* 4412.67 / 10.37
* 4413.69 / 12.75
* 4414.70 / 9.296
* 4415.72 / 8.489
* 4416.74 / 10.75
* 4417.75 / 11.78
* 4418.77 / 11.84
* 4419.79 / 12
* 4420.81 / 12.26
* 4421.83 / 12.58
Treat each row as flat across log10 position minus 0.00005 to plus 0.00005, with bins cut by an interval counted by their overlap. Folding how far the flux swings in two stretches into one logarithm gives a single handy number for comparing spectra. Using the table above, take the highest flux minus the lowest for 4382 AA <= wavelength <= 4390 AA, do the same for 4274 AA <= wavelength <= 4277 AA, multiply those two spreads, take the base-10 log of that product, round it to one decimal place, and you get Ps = 1.3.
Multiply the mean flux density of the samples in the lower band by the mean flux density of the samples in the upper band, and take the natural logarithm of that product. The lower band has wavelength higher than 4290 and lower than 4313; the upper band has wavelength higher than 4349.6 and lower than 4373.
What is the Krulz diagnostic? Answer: 4.42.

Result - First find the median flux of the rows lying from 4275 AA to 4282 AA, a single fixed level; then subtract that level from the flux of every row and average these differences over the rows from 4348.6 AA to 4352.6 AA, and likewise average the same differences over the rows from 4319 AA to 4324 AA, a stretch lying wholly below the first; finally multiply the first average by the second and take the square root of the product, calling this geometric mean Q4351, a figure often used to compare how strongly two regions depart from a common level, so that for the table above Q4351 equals 0.2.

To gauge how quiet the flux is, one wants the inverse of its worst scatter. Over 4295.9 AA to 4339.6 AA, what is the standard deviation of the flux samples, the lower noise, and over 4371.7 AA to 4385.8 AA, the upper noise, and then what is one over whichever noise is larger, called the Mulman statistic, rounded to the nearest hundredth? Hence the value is 0.45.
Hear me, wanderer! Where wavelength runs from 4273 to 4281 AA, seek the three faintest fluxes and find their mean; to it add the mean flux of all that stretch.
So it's 17.5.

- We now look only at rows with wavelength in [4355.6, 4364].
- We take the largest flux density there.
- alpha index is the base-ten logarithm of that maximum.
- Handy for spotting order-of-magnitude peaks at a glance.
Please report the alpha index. 1.14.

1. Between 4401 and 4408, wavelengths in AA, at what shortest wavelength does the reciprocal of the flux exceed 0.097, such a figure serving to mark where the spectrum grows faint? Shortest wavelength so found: 4403.54 AA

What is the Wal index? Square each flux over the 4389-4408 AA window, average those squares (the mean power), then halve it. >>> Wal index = 54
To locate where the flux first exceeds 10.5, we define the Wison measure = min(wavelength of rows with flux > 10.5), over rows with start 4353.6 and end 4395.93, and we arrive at 4354.13 AA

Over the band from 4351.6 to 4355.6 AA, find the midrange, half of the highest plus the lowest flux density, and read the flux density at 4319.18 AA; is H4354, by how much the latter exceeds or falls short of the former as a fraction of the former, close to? 0.056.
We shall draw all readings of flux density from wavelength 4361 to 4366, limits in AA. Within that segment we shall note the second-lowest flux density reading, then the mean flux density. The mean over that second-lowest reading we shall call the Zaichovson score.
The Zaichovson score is 1.04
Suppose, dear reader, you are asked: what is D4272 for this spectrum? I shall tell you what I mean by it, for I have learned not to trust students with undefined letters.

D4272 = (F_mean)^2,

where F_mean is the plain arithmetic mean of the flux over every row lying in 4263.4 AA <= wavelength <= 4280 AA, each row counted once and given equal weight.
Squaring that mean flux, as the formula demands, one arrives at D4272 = 88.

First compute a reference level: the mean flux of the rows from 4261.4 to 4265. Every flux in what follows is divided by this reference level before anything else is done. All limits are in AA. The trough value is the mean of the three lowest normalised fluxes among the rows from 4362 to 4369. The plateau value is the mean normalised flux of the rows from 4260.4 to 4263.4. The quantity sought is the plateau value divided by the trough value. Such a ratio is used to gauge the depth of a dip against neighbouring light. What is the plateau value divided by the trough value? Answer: 1.03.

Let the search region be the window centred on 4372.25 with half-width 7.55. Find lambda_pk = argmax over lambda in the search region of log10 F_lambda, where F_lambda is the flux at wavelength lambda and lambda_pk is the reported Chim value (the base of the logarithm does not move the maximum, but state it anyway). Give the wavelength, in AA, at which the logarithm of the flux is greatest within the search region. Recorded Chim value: 4366.18 AA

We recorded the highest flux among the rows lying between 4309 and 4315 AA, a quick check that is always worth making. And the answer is 9.628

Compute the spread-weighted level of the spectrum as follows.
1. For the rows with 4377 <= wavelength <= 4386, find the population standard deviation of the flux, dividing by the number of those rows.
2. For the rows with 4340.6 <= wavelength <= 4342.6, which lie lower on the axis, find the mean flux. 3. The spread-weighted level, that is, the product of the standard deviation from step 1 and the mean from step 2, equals 17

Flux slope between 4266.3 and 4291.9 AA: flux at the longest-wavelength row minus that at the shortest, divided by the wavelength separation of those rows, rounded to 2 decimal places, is -0.03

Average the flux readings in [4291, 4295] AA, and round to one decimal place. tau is 9.7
